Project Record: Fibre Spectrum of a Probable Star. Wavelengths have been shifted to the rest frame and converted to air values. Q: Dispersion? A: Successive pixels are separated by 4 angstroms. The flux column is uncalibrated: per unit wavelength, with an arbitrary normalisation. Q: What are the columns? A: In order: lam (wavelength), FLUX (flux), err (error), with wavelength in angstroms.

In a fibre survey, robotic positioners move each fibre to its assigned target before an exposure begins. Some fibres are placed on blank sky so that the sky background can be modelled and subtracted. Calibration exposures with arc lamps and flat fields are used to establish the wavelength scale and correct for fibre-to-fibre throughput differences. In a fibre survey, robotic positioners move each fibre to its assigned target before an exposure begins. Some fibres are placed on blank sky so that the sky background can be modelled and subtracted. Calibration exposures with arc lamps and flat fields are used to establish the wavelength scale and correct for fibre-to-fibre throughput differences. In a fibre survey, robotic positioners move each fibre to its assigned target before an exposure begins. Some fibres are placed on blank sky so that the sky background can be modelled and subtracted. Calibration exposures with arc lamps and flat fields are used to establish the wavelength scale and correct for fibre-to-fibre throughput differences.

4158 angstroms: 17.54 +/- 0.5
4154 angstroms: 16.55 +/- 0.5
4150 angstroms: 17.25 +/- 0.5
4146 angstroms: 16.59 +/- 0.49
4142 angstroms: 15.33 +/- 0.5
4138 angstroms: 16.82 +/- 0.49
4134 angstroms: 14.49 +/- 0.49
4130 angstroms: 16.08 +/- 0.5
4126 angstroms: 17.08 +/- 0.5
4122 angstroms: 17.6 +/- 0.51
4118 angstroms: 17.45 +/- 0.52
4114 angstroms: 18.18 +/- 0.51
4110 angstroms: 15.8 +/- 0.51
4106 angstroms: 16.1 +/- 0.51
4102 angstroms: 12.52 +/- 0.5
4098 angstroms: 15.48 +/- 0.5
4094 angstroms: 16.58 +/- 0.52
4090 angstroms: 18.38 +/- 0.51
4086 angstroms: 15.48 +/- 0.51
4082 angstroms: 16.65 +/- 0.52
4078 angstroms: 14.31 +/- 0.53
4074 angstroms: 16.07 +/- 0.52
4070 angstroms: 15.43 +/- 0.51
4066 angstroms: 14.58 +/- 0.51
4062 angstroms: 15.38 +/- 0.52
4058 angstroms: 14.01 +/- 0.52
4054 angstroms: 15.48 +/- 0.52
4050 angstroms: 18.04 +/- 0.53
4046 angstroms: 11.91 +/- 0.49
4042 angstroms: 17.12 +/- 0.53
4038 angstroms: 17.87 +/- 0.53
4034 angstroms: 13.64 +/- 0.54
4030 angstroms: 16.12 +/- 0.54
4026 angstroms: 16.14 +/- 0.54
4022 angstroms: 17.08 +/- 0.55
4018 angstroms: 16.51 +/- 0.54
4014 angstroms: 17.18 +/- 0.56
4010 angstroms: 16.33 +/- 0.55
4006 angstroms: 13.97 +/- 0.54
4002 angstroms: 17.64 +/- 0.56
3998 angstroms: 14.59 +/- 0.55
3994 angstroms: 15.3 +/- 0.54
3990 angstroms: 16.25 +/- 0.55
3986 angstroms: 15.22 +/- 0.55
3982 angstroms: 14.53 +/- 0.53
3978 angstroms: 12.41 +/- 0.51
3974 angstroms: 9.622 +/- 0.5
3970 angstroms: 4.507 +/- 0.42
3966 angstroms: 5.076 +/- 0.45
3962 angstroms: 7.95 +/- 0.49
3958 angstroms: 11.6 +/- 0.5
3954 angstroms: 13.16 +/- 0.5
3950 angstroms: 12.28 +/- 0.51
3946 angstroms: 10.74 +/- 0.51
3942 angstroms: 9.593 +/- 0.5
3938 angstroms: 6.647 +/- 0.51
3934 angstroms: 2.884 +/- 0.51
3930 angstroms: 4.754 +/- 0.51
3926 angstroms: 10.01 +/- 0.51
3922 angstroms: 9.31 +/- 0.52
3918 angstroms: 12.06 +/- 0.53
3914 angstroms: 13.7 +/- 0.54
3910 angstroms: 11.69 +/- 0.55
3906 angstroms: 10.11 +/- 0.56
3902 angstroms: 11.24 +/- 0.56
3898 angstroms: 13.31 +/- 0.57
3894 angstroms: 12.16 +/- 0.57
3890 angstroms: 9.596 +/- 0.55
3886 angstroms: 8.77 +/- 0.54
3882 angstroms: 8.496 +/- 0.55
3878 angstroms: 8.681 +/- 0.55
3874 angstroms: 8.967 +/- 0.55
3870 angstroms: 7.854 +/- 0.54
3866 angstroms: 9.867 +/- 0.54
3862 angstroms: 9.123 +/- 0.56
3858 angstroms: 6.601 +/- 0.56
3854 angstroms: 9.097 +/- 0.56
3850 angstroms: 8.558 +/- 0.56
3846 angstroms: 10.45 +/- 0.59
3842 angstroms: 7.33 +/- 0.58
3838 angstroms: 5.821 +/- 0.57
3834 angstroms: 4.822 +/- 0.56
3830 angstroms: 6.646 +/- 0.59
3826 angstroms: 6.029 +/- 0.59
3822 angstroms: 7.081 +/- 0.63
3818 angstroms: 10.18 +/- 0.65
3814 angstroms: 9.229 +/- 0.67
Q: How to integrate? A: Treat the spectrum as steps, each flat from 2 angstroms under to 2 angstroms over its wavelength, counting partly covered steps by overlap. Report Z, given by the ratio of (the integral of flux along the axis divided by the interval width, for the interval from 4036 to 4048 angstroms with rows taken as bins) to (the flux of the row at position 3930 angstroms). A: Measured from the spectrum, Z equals 3.3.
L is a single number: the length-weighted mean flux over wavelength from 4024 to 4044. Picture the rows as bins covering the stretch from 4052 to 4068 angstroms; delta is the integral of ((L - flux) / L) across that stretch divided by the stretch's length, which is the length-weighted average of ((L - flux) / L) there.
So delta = 0.08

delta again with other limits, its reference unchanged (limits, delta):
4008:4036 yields 0.00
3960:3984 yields 0.44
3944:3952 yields 0.29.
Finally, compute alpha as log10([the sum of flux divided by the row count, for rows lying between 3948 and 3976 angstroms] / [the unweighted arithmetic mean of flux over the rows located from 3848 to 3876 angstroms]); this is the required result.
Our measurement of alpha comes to 0.03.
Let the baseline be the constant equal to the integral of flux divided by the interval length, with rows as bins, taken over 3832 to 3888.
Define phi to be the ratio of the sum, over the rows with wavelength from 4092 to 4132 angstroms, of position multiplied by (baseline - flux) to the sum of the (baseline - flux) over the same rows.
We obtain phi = 4112.9 angstroms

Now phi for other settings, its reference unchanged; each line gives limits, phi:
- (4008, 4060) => 4032.9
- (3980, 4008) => 3994.1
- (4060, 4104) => 4081.9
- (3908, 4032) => 3994.6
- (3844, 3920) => 3897.2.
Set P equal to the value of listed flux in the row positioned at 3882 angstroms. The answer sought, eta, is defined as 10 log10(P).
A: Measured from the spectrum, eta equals 9.3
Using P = 8.496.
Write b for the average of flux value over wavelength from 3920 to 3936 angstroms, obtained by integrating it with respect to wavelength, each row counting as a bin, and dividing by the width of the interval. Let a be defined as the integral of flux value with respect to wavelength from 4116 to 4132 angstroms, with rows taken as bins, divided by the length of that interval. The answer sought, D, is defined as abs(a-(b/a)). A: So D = 17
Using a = 17.1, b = 7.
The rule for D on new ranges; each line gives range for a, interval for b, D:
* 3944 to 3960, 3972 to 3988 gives 11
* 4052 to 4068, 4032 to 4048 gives 14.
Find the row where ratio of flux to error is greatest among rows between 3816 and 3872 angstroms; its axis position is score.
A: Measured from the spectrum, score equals 3866 angstroms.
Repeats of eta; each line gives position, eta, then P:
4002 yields 12.5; 17.64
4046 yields 10.8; 11.91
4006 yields 11.5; 13.97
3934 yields 4.6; 2.884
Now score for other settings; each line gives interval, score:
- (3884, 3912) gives 3898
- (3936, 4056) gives 4050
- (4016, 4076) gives 4050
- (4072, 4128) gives 4090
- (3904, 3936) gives 3914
